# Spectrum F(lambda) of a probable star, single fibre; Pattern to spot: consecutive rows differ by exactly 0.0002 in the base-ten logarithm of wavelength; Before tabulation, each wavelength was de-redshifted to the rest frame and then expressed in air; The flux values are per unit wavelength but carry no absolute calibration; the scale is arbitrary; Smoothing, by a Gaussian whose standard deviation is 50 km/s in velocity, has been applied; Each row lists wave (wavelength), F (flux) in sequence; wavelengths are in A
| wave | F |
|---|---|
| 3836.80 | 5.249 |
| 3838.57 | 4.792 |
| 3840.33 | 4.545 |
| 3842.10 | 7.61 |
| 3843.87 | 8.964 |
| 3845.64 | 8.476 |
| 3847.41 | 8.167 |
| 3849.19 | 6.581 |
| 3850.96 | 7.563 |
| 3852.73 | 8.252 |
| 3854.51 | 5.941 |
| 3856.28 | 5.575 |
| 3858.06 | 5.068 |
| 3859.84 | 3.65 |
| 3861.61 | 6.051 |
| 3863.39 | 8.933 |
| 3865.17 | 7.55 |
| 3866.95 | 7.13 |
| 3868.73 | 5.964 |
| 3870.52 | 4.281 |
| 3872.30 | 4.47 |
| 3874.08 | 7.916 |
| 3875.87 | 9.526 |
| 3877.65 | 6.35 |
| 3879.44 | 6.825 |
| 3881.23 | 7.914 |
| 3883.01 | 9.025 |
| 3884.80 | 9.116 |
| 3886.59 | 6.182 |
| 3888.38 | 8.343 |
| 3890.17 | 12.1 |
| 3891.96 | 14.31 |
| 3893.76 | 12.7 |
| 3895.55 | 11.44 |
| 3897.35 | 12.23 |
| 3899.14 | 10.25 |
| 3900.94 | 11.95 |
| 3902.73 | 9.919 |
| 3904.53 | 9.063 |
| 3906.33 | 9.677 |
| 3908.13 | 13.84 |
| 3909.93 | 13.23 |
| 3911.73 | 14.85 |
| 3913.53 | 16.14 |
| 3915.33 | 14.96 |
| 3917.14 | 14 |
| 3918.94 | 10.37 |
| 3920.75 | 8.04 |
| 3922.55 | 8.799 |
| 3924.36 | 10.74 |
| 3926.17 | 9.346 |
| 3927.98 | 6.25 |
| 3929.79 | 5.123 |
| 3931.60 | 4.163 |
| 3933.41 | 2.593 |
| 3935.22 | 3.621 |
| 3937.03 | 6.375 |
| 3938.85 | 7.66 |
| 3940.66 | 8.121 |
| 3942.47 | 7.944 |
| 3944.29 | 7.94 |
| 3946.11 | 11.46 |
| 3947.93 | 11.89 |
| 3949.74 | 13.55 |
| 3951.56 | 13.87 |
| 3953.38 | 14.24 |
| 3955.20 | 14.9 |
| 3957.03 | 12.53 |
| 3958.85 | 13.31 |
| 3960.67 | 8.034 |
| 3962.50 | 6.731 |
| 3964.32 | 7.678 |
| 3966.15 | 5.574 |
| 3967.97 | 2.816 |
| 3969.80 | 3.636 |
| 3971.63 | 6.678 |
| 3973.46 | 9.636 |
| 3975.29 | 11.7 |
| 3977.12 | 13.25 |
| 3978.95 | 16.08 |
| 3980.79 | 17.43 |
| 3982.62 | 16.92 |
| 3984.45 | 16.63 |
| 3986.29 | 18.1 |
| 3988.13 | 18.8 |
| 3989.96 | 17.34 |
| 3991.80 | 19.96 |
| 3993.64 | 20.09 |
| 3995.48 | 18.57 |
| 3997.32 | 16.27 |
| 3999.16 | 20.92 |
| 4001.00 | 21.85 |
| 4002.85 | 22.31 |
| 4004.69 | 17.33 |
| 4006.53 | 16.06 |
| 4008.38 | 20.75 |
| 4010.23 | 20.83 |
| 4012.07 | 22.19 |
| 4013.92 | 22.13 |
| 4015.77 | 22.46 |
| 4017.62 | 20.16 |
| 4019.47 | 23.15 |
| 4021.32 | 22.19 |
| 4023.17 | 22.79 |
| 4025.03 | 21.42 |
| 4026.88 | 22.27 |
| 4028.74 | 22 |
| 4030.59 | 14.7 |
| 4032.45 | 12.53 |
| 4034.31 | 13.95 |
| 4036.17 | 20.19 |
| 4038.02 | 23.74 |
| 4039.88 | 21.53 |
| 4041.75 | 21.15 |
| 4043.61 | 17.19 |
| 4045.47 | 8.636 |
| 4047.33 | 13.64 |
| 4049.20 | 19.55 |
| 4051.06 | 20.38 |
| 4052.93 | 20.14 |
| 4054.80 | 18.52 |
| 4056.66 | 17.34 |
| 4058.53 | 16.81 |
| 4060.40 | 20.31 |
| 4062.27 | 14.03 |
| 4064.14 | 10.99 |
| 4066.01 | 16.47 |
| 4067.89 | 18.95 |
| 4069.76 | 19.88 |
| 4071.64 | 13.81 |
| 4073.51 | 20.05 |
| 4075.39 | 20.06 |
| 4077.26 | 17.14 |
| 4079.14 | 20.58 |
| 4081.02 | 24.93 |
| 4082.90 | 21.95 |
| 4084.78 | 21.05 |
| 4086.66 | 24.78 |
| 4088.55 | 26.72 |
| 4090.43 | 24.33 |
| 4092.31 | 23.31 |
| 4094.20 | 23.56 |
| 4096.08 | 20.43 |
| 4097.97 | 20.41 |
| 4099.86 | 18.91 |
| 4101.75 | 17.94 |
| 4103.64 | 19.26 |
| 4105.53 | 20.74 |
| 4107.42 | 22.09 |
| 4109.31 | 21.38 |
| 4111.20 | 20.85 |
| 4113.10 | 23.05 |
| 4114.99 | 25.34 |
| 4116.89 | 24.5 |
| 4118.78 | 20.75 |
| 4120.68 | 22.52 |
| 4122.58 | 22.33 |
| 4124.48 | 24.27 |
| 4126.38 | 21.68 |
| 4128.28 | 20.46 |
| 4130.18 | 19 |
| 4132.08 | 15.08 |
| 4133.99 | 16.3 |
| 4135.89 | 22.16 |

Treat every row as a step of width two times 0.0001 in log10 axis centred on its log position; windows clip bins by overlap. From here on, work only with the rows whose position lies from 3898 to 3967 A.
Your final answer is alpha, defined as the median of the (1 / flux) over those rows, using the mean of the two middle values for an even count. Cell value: 0.102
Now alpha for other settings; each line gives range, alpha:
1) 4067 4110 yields 0.049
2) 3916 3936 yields 0.124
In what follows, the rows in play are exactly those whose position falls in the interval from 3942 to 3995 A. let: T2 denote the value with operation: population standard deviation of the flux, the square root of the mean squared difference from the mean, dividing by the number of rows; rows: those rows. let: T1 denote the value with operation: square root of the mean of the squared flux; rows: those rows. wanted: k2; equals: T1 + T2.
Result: 18.1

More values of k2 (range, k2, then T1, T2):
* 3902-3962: 14.4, 11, 3.6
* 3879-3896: 12.7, 10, 2.6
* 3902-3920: 15.3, 13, 2.5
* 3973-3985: 17.6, 15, 2.8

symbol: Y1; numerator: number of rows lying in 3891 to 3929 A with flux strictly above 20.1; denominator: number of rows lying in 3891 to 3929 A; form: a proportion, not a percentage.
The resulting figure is 0.00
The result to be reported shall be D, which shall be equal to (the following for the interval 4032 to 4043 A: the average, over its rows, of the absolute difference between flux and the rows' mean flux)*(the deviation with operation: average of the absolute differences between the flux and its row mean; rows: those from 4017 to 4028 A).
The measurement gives 3.0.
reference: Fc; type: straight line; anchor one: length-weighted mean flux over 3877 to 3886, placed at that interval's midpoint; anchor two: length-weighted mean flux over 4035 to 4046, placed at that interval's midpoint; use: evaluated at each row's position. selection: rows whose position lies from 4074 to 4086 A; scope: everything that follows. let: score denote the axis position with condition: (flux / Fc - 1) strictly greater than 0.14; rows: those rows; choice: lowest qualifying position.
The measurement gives 4081.02 A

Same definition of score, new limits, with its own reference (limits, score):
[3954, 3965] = 3955.20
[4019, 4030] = 4019.47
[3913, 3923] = 3913.53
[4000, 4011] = 4001.00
